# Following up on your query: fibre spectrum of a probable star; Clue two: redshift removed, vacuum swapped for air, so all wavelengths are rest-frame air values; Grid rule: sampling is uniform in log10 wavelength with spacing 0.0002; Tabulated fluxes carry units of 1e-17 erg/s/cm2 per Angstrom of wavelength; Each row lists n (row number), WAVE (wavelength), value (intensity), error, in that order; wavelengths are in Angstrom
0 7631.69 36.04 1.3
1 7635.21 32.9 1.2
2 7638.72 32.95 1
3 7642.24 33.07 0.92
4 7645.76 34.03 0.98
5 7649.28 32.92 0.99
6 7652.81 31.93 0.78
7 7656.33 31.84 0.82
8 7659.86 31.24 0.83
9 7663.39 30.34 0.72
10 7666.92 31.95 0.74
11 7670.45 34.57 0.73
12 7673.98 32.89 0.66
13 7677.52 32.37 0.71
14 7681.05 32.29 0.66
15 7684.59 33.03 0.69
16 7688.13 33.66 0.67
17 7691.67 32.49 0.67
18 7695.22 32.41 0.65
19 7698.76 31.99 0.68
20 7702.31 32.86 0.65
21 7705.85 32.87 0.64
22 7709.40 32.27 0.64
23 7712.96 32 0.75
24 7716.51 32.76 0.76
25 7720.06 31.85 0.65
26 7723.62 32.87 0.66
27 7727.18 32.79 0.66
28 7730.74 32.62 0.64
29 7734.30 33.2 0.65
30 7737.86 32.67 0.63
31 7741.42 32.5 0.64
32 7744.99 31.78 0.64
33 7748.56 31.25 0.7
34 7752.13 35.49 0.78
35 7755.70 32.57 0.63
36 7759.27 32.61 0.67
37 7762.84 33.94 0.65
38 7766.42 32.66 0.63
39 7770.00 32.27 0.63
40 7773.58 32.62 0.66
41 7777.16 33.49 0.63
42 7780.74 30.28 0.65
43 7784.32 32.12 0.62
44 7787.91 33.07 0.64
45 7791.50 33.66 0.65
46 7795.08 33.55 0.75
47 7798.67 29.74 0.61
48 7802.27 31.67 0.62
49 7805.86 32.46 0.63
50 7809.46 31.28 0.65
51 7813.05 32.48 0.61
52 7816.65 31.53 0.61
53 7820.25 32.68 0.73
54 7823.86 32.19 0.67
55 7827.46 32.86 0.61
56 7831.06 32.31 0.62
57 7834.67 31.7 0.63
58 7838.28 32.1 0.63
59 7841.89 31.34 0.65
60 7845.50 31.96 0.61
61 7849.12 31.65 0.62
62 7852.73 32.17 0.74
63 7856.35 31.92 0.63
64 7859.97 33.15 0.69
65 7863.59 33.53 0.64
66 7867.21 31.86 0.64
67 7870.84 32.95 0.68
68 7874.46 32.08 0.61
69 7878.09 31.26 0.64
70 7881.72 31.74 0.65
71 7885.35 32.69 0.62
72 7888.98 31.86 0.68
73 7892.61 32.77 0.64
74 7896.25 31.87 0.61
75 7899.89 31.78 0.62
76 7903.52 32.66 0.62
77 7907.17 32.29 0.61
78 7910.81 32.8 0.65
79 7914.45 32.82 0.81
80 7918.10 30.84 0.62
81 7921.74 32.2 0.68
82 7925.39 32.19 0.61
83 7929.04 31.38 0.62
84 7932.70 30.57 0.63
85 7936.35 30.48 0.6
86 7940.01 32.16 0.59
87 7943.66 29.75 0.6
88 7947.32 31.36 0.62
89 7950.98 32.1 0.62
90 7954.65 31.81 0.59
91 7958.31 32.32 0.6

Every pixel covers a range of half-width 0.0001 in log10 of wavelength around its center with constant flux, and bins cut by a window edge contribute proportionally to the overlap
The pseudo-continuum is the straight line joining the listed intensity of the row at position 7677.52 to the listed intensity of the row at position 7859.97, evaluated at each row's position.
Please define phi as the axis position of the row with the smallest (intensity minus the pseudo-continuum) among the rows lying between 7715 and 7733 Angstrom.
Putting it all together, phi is 7720.06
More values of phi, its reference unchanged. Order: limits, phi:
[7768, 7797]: 7780.74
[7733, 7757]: 7748.56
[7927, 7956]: 7943.66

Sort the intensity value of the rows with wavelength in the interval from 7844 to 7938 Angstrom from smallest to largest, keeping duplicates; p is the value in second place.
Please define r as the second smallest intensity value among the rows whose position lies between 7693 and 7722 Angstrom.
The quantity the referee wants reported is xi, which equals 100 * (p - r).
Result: -142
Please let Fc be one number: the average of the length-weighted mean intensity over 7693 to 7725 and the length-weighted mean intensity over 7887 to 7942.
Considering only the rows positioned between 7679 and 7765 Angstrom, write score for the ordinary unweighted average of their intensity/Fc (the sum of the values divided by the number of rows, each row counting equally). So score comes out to 1.02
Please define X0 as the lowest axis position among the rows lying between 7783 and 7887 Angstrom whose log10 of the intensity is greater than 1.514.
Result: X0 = 7787.91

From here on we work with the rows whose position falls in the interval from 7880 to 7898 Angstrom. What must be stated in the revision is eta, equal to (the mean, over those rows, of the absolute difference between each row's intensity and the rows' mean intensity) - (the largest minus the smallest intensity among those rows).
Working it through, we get -0.6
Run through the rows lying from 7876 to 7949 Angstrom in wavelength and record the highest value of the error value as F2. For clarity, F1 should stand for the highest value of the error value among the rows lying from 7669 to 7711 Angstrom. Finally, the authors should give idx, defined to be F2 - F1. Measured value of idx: 0.08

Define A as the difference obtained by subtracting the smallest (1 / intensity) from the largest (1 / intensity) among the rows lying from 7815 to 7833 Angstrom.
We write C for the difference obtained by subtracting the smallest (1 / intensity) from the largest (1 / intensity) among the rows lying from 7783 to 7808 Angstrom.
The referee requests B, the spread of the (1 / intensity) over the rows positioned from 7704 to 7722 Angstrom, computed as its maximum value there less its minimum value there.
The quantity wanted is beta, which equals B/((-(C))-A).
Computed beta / -0.19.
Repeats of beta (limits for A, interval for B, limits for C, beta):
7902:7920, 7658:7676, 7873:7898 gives -1.18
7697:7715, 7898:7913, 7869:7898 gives -0.39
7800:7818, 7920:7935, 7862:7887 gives -0.49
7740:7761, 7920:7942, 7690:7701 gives -0.41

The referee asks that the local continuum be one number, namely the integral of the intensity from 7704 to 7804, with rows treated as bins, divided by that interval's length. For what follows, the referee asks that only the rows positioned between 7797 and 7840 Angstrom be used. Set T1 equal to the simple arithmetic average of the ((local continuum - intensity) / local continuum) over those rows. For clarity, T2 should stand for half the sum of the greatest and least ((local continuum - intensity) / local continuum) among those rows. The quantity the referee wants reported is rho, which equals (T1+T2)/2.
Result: 0.029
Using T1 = 0.019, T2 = 0.038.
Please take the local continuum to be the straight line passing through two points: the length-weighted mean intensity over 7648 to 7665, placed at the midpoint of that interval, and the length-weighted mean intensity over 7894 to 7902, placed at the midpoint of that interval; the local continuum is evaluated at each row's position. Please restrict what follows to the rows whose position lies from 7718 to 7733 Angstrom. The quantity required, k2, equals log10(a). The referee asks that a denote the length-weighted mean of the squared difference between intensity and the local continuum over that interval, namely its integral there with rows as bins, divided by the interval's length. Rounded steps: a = 0.9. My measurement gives 0.0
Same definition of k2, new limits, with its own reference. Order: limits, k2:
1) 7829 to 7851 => -0.9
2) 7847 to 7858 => -1.3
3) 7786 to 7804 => 0.4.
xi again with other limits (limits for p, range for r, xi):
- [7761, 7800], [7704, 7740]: -172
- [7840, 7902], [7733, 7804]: 106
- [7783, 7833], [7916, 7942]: 71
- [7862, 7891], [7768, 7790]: -38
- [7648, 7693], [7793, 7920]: 40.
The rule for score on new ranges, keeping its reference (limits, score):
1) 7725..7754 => 1.02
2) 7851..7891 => 1.00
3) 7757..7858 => 1.00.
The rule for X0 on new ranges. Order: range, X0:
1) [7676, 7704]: 7684.59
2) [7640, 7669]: 7642.24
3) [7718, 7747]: 7723.62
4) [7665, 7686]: 7670.45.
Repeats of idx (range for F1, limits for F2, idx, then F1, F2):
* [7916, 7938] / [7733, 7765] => 0.10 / 0.68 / 0.78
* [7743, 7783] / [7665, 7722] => -0.02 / 0.78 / 0.76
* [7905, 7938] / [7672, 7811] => -0.03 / 0.81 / 0.78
